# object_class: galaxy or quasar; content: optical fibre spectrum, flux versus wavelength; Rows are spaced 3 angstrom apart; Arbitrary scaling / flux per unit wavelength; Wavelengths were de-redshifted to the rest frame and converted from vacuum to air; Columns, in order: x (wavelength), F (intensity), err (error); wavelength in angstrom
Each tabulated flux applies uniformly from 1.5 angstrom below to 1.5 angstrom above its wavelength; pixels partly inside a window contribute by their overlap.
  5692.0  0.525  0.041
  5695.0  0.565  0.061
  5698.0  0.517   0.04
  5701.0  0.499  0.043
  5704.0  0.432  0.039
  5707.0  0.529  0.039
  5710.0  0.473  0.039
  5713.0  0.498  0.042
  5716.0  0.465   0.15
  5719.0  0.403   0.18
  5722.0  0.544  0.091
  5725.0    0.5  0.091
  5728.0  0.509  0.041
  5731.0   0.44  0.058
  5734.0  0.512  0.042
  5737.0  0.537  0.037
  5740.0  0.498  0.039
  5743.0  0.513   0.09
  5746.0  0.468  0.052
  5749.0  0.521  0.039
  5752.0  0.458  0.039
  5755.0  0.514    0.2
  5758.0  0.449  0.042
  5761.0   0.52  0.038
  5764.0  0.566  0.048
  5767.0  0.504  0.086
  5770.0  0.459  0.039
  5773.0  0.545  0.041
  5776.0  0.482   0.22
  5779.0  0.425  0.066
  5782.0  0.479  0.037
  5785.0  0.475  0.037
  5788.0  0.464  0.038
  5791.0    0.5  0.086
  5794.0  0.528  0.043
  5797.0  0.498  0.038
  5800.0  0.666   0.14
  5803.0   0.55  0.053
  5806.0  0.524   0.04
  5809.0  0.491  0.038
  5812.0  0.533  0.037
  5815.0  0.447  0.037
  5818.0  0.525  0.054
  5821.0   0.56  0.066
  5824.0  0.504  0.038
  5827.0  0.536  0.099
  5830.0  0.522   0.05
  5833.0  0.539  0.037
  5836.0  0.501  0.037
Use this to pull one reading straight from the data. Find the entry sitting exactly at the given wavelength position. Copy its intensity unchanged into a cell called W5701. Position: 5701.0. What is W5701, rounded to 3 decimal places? 0.499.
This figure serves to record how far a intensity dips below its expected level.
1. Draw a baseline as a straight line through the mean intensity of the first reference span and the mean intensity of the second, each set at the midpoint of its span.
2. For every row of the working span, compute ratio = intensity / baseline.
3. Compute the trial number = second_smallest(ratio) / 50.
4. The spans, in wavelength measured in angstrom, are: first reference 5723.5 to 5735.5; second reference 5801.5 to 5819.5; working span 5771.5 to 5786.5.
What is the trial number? 0.0188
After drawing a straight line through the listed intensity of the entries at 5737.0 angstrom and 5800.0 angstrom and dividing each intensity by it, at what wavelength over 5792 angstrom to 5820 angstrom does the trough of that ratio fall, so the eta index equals 5815.0 angstrom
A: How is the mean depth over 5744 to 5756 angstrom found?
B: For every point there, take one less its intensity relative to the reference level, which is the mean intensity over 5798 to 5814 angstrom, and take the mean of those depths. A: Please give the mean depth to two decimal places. 0.11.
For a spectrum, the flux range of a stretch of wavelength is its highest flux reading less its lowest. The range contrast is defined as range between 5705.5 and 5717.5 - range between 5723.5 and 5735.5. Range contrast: -0.01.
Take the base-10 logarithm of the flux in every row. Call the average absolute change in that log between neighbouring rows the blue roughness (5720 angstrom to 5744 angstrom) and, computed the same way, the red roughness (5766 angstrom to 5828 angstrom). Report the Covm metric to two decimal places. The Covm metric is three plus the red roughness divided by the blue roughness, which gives 4.33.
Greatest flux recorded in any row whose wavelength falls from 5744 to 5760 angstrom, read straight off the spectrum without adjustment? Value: 0.521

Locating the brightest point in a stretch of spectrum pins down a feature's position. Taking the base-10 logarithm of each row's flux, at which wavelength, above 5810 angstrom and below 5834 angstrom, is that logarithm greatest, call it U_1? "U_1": 5821.0 angstrom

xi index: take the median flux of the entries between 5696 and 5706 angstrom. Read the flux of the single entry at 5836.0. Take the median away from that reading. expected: 0.00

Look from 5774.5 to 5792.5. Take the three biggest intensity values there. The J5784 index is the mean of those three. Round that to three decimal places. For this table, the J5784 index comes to 0.487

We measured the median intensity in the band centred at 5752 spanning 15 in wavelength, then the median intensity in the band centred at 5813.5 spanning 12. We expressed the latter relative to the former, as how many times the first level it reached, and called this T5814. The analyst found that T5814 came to 1.09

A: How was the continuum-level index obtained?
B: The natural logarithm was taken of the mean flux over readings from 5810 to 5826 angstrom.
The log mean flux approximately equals -0.67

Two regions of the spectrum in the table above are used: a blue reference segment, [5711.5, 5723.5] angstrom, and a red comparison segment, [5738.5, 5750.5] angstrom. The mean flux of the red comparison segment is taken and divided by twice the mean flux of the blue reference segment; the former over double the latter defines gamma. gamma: 0.524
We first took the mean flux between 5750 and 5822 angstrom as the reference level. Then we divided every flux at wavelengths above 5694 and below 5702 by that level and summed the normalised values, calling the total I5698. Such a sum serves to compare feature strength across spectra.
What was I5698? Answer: 3.12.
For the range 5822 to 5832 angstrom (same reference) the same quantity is 3.08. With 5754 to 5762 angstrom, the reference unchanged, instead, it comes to 2.93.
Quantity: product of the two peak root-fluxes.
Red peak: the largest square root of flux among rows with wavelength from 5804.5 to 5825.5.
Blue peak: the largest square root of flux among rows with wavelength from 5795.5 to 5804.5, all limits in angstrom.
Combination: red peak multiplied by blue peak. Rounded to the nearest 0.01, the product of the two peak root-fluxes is 0.61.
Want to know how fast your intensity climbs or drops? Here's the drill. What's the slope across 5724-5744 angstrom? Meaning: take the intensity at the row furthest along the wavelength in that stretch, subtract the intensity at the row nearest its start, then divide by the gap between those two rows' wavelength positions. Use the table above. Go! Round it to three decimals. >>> 0.001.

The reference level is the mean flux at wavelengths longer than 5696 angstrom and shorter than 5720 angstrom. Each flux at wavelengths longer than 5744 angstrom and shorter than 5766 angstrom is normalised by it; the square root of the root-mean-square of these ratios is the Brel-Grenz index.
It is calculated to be 1.02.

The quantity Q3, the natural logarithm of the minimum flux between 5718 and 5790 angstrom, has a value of -0.909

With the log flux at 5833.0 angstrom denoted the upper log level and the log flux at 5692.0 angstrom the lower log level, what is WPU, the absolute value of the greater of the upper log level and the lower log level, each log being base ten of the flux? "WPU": 0.268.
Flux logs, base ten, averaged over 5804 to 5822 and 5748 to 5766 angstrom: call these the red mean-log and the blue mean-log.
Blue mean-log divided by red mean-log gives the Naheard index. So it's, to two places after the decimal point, 1.03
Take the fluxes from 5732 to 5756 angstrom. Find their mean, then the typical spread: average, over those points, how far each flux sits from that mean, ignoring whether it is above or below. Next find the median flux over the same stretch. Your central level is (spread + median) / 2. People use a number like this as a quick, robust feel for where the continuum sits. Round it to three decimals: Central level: 0.267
